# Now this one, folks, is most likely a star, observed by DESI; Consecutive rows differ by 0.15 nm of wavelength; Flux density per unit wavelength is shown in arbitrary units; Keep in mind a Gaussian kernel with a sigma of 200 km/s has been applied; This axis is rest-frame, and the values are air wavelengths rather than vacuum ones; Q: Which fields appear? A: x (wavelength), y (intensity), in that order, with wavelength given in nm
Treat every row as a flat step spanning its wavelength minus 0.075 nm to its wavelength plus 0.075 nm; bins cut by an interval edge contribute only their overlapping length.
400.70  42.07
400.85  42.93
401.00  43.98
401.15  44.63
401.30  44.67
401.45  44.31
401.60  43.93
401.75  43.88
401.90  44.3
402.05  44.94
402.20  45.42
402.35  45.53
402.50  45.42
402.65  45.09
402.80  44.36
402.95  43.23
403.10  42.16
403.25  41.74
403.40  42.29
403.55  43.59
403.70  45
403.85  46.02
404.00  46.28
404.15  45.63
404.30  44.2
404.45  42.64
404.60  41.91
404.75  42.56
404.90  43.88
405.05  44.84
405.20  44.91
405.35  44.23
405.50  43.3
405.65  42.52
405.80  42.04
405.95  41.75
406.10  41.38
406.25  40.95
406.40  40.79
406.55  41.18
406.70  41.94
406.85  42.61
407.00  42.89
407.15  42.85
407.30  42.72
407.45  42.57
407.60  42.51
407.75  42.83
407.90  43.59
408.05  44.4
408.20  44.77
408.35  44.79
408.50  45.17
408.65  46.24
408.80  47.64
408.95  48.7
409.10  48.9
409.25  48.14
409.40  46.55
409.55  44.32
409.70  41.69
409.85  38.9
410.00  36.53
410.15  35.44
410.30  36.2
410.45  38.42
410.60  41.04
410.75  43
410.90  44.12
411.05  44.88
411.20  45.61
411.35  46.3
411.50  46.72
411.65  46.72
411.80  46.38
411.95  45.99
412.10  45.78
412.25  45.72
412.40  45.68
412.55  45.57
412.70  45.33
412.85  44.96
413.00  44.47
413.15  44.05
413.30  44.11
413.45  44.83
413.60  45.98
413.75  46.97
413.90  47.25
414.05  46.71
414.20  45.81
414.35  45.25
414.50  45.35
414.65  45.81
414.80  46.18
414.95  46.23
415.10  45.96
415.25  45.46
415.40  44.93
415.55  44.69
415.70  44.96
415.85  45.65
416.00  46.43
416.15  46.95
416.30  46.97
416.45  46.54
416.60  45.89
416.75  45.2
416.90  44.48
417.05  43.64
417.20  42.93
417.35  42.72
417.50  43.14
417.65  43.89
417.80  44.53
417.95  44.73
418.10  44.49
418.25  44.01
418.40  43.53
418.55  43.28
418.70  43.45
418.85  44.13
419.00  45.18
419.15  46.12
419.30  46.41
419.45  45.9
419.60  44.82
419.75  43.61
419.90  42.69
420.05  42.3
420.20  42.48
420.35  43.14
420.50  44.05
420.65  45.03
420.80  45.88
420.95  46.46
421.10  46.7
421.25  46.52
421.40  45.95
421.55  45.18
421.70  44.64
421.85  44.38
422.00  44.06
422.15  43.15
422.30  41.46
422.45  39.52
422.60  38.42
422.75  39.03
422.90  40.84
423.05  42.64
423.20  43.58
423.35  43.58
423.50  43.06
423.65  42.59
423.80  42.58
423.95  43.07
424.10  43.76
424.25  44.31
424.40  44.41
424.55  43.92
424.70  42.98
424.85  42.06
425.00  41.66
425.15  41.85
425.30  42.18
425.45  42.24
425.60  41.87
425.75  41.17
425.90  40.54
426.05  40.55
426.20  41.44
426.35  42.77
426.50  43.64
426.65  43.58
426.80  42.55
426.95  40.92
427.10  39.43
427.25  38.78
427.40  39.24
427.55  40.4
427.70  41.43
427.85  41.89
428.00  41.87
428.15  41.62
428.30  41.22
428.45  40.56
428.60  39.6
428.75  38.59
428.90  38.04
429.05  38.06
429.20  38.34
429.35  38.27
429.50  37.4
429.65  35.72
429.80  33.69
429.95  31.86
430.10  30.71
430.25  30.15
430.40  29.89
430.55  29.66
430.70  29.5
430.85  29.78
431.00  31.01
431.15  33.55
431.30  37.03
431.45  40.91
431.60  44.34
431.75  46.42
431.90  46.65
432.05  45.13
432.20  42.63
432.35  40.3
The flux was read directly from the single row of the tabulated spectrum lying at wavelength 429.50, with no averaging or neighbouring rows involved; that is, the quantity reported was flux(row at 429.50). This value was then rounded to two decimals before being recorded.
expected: 37.40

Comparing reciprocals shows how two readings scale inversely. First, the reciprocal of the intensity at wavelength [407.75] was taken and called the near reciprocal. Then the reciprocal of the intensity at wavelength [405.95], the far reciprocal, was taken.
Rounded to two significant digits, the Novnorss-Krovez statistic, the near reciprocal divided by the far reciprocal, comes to 0.97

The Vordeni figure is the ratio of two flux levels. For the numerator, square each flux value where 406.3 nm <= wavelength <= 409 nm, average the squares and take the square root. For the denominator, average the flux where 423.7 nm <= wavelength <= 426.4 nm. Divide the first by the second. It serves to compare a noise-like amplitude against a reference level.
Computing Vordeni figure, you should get 1.034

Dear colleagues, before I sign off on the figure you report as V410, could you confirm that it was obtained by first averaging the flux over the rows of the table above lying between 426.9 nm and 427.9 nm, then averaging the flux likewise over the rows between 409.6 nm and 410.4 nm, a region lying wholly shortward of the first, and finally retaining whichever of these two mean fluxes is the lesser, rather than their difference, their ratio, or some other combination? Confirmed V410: 38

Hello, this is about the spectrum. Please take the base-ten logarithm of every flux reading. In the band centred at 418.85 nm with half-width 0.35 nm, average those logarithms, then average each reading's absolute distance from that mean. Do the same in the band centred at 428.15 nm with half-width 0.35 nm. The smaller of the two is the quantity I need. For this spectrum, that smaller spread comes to 0.005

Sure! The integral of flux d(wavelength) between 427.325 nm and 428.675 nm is 55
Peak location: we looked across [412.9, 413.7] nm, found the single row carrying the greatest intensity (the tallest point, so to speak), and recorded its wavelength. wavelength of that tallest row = 413.60 nm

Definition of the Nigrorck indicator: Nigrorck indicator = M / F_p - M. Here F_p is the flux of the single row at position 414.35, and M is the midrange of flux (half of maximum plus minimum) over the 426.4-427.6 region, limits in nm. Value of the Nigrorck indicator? -40.3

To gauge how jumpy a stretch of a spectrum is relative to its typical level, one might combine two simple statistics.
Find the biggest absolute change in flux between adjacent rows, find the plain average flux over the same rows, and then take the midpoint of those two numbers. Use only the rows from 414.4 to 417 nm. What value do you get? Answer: 23.3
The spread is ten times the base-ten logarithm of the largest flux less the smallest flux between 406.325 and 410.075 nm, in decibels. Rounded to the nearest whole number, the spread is 11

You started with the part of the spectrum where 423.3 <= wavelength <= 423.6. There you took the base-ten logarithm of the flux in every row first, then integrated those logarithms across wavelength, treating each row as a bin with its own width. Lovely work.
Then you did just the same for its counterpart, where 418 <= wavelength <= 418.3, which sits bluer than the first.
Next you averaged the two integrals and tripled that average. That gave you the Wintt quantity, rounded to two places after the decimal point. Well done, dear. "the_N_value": 1.48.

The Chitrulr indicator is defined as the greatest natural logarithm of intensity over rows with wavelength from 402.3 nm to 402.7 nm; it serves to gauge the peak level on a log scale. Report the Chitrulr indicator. 3.82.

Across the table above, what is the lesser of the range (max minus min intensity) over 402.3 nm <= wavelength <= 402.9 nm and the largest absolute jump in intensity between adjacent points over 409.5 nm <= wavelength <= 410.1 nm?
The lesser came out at 1.2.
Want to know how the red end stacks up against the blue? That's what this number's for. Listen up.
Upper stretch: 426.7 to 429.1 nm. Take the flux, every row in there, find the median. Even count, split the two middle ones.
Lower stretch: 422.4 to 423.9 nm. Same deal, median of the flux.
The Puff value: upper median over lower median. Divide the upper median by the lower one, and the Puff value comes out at 0.95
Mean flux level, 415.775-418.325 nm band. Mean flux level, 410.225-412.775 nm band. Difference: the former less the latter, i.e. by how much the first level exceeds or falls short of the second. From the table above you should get 1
